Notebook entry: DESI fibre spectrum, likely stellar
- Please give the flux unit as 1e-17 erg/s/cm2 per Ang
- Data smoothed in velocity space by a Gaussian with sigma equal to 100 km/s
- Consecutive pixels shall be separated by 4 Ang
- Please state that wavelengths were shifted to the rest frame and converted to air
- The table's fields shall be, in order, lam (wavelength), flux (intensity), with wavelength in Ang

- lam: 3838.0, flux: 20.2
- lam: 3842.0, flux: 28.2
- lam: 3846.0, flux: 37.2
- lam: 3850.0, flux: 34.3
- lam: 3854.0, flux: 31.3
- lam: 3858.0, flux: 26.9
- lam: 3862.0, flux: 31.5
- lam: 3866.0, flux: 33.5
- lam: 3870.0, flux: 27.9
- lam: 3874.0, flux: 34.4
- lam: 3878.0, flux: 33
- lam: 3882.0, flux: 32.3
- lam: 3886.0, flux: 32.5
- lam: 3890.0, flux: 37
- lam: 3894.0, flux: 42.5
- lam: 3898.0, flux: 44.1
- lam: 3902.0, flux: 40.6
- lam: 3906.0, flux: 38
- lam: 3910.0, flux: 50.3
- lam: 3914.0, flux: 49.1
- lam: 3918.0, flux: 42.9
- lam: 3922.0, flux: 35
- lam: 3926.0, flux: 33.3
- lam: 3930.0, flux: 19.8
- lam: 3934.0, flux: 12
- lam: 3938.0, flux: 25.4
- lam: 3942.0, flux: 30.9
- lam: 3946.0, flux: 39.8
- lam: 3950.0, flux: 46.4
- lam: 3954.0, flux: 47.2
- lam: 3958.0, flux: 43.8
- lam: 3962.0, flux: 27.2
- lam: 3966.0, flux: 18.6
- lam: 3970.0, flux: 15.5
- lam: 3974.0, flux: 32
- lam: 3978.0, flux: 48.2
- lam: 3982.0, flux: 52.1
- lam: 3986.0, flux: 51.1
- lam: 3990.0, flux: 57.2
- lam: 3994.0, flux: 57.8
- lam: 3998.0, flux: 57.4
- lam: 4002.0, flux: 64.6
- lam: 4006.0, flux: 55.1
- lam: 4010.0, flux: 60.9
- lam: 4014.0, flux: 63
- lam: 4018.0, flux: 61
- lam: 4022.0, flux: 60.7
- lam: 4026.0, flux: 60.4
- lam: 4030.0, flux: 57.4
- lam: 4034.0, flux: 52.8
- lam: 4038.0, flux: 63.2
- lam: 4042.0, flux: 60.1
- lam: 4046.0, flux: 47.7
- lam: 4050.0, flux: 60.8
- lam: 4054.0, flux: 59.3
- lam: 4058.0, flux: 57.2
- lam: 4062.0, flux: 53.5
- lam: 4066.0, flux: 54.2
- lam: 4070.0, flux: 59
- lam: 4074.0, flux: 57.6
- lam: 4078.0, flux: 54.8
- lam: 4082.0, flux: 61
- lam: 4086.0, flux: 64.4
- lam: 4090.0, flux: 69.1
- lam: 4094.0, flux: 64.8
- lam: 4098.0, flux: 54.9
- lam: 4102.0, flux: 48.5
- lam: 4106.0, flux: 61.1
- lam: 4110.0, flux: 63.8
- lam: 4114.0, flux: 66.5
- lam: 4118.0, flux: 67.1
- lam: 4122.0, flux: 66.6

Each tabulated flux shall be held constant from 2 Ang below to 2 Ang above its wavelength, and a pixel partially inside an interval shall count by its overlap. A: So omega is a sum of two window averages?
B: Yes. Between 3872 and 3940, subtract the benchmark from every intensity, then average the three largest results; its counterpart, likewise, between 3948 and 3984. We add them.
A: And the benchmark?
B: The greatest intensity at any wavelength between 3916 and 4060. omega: -32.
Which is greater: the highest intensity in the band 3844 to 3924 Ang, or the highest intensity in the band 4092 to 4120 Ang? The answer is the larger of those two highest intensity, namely 67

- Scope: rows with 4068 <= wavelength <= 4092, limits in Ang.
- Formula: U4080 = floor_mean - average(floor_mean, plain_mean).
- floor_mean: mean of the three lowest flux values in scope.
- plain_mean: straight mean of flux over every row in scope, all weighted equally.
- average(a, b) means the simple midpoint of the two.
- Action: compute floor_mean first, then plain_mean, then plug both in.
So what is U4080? -1.9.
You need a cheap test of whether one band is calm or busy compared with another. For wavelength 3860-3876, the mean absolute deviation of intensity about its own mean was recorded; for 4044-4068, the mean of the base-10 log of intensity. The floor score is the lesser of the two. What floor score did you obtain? 1.74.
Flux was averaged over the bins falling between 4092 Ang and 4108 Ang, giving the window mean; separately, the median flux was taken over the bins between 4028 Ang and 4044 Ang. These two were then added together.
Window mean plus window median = 116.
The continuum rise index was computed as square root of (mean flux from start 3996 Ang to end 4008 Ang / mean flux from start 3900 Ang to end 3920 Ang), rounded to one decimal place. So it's 1.2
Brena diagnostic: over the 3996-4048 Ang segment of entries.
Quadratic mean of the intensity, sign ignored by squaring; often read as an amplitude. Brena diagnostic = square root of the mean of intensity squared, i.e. 59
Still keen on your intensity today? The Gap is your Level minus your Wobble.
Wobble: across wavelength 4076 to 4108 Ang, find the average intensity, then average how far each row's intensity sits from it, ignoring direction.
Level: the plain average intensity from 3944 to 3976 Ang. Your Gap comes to 28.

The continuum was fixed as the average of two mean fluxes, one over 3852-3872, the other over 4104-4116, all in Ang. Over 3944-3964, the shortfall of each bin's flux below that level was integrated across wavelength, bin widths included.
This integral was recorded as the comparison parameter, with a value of 123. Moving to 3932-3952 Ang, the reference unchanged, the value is 322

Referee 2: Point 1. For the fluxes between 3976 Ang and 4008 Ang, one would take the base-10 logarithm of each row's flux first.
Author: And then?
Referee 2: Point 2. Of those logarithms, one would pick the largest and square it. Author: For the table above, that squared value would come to 3.28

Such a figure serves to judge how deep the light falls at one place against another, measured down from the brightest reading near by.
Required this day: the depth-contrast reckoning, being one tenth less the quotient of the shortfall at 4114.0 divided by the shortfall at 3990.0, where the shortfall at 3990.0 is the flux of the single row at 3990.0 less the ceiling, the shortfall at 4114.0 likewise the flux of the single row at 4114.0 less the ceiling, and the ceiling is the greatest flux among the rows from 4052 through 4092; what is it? -0.12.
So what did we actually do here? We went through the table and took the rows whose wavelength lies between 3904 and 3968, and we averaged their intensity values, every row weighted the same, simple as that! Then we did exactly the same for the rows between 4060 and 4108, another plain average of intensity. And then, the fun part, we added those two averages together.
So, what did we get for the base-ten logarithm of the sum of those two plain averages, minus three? -1.03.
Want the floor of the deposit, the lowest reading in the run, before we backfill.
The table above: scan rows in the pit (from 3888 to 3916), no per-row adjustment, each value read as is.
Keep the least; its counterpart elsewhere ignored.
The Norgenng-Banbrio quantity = 37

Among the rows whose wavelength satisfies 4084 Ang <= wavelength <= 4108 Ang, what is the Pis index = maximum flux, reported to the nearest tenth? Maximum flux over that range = 69.1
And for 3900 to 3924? 50.3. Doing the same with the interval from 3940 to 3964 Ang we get 47.2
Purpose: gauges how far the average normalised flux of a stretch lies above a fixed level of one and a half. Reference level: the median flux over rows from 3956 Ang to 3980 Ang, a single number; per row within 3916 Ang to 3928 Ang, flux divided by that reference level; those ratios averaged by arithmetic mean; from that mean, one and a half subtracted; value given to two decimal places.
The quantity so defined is -0.25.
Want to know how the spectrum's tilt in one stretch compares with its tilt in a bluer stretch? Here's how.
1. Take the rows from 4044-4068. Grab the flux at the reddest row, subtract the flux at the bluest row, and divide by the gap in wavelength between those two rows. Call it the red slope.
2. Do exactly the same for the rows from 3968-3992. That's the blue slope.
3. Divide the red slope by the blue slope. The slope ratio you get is 0.2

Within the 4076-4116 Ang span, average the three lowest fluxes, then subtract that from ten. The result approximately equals -43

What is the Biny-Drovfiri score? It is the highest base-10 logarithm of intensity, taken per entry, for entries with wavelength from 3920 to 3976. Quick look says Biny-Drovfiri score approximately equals 1.67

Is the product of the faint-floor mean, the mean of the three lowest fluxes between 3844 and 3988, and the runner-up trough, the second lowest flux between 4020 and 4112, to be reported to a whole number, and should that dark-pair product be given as 745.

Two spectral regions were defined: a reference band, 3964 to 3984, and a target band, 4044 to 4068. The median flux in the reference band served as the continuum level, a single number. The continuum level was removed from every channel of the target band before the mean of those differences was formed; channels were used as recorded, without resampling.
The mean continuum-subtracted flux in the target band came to 23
